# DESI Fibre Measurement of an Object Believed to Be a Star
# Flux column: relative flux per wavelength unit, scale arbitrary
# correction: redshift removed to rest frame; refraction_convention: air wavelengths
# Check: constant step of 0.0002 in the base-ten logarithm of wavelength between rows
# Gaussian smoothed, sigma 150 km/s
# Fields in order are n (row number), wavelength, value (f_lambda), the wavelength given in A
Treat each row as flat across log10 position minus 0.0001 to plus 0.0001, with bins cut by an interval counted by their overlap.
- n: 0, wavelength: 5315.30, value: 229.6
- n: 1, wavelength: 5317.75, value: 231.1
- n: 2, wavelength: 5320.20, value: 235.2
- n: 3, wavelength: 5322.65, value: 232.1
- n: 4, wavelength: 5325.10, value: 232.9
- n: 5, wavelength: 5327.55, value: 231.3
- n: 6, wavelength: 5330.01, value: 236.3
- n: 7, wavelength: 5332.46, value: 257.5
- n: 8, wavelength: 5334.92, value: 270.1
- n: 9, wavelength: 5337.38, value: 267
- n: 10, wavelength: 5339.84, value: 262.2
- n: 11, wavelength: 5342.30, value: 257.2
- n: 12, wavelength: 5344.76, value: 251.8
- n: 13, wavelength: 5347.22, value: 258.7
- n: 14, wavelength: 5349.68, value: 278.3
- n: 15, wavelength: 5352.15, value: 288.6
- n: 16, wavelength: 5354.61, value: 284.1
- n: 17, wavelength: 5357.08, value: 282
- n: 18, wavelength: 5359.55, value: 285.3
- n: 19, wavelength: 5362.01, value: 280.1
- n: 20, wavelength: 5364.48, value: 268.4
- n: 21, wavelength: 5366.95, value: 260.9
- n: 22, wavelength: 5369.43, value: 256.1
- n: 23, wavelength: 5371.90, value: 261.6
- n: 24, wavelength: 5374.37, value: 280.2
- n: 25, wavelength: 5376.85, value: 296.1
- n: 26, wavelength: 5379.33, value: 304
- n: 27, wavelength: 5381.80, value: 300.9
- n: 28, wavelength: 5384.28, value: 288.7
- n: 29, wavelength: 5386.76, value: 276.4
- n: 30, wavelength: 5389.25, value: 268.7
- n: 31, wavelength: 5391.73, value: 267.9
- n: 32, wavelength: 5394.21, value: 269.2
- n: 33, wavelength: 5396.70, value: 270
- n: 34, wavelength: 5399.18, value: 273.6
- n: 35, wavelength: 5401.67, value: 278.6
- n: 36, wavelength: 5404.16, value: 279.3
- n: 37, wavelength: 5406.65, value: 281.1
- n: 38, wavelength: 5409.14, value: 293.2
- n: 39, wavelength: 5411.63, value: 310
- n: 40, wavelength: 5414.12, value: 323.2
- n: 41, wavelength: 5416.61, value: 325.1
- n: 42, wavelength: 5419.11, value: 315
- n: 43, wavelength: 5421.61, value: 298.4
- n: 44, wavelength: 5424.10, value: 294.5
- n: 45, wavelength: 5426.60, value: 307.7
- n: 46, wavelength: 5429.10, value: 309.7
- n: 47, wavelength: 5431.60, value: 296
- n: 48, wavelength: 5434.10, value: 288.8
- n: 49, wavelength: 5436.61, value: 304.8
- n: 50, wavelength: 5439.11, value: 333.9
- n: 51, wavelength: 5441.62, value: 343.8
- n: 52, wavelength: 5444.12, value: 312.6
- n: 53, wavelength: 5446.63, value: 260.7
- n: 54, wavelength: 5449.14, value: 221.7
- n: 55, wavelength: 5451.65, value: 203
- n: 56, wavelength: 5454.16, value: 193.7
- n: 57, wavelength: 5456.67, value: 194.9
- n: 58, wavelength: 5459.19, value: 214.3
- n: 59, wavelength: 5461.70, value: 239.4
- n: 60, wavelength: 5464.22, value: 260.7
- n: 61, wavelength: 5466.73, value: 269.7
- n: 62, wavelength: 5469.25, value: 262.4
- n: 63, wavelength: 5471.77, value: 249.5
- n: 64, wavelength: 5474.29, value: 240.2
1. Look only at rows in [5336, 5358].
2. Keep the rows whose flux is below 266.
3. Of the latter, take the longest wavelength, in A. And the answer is 5347.22 A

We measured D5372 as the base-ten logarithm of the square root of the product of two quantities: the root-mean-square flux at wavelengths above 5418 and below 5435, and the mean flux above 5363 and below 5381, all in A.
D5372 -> 2.46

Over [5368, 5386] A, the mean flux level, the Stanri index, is 284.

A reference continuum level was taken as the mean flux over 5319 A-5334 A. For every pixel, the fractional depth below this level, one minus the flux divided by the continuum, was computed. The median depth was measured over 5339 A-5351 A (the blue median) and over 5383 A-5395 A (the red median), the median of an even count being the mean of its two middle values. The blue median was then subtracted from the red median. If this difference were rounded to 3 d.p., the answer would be -0.044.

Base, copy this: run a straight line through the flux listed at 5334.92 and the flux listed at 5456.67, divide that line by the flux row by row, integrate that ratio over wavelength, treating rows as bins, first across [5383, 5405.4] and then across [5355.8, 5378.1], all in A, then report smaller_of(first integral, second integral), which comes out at 19.0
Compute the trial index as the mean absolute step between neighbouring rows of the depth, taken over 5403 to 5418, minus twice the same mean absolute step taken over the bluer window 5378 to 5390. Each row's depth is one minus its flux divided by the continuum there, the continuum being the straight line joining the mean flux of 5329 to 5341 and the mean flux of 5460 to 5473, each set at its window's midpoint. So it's -0.032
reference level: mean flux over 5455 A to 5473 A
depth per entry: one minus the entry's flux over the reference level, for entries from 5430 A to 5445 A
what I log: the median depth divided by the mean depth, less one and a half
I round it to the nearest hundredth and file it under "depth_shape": -0.56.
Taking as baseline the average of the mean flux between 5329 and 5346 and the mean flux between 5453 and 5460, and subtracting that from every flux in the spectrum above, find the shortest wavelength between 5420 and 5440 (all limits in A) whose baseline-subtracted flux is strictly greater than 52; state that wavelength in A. 5421.61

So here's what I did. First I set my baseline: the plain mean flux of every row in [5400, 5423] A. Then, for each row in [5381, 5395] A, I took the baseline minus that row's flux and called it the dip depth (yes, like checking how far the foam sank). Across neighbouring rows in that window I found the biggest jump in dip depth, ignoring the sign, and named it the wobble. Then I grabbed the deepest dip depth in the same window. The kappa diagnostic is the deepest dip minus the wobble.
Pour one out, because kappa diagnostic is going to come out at 20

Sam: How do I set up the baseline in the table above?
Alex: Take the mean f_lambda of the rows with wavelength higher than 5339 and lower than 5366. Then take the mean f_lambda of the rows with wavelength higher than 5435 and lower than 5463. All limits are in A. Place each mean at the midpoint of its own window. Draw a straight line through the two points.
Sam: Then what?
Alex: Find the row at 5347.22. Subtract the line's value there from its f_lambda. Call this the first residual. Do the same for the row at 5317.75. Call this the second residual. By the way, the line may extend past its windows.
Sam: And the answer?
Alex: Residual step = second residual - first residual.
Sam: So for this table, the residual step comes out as -32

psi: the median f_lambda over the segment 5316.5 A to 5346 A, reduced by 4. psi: 240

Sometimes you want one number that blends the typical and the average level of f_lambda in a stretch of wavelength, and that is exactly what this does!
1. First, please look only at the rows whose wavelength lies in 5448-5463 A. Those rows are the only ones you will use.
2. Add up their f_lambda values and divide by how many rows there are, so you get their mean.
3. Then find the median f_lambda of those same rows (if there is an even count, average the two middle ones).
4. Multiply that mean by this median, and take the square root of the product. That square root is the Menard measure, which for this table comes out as 210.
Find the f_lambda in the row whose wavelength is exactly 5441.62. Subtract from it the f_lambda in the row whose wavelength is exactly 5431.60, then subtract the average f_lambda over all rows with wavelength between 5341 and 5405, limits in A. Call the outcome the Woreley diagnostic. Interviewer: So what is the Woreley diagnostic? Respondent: -228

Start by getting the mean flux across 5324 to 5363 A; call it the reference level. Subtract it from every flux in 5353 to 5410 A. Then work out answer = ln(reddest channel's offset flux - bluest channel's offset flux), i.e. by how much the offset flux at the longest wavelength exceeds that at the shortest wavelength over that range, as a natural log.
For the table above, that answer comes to 2.21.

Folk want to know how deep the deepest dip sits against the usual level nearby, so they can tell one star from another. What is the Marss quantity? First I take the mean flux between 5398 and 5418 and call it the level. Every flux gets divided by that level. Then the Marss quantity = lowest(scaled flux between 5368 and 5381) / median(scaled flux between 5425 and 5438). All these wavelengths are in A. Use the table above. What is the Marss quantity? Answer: 0.84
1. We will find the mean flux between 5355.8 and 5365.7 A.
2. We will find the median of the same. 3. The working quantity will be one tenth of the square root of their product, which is 28.0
